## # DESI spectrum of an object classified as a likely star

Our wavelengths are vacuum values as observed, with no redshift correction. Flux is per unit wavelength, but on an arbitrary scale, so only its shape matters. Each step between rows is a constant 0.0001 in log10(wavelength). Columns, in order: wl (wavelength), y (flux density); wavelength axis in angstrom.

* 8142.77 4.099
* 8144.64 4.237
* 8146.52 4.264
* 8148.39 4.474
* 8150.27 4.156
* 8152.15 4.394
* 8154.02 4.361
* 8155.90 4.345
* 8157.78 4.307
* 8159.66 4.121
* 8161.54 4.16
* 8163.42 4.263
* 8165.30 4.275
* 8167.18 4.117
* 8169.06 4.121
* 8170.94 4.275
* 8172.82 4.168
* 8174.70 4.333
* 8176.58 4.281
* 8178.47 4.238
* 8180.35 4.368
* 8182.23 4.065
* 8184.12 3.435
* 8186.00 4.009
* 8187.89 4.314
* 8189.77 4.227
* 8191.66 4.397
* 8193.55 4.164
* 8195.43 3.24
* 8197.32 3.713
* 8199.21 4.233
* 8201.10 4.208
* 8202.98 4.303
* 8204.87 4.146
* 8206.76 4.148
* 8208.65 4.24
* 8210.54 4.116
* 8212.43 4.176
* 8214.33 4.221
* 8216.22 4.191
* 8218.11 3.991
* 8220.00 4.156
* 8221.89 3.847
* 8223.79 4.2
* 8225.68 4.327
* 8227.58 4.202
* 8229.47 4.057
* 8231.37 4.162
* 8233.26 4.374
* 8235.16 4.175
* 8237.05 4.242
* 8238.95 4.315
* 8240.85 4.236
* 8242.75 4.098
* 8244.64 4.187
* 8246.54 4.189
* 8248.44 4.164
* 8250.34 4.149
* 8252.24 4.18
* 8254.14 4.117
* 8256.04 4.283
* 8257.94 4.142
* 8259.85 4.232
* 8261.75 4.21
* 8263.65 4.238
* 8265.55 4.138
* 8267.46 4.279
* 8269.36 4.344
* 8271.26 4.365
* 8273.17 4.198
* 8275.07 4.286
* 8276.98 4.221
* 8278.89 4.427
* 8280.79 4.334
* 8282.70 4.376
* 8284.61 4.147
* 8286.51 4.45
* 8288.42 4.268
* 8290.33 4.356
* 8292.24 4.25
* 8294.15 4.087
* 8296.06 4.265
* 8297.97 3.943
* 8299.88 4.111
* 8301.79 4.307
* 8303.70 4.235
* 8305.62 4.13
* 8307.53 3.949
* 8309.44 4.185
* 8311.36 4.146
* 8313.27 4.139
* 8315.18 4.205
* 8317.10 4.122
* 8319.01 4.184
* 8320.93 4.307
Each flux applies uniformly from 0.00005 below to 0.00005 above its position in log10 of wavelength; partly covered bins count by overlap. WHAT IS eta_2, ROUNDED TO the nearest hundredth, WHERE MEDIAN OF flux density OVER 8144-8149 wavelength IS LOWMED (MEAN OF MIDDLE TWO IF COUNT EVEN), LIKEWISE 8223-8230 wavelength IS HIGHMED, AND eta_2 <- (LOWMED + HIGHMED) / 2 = 4.23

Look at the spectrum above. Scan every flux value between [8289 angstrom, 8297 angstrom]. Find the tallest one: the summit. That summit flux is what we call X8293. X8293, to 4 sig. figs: 4.356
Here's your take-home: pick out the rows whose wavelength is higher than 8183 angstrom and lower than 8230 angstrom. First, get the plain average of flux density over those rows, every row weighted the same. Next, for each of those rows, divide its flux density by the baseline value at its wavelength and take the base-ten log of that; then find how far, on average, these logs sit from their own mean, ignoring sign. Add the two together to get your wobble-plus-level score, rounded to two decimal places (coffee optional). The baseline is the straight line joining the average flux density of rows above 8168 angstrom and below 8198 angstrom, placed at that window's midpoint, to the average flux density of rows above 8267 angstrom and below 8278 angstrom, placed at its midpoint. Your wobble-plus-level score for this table 4.11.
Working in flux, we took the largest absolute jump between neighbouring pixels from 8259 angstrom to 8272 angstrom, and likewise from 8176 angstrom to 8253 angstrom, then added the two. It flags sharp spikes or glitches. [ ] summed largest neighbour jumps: 1.1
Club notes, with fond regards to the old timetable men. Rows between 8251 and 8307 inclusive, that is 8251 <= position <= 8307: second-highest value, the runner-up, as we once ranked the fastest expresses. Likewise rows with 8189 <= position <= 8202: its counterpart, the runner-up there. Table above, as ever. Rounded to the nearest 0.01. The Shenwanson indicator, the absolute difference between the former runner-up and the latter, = 0.19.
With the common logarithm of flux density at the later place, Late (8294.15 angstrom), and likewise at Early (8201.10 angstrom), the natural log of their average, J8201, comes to -0.482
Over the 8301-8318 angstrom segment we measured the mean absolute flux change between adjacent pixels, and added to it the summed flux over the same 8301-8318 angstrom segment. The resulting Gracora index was 38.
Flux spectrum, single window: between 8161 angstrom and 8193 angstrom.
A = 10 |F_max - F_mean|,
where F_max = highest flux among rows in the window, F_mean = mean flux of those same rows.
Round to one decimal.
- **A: 2.2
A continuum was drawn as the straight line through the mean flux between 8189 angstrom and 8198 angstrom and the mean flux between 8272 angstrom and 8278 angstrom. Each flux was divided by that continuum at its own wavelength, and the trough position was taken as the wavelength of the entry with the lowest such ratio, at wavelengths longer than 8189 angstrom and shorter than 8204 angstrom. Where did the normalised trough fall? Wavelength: 8195.43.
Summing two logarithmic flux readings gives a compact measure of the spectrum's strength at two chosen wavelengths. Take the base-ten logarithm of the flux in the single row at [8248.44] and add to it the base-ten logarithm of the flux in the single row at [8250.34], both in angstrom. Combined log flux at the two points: 1.24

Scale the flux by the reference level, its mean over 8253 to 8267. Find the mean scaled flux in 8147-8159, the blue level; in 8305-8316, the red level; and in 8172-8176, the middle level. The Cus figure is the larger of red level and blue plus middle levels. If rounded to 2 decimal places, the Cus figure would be 2.05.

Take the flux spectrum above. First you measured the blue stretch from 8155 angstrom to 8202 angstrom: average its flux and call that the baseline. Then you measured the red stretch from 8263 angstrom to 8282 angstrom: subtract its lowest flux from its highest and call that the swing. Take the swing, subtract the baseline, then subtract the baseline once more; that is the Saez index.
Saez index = -7.98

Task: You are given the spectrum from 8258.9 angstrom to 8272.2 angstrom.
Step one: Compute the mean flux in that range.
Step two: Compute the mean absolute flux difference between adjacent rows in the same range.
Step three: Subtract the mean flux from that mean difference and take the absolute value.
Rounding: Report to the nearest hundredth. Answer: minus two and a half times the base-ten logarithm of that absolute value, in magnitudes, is -1.56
